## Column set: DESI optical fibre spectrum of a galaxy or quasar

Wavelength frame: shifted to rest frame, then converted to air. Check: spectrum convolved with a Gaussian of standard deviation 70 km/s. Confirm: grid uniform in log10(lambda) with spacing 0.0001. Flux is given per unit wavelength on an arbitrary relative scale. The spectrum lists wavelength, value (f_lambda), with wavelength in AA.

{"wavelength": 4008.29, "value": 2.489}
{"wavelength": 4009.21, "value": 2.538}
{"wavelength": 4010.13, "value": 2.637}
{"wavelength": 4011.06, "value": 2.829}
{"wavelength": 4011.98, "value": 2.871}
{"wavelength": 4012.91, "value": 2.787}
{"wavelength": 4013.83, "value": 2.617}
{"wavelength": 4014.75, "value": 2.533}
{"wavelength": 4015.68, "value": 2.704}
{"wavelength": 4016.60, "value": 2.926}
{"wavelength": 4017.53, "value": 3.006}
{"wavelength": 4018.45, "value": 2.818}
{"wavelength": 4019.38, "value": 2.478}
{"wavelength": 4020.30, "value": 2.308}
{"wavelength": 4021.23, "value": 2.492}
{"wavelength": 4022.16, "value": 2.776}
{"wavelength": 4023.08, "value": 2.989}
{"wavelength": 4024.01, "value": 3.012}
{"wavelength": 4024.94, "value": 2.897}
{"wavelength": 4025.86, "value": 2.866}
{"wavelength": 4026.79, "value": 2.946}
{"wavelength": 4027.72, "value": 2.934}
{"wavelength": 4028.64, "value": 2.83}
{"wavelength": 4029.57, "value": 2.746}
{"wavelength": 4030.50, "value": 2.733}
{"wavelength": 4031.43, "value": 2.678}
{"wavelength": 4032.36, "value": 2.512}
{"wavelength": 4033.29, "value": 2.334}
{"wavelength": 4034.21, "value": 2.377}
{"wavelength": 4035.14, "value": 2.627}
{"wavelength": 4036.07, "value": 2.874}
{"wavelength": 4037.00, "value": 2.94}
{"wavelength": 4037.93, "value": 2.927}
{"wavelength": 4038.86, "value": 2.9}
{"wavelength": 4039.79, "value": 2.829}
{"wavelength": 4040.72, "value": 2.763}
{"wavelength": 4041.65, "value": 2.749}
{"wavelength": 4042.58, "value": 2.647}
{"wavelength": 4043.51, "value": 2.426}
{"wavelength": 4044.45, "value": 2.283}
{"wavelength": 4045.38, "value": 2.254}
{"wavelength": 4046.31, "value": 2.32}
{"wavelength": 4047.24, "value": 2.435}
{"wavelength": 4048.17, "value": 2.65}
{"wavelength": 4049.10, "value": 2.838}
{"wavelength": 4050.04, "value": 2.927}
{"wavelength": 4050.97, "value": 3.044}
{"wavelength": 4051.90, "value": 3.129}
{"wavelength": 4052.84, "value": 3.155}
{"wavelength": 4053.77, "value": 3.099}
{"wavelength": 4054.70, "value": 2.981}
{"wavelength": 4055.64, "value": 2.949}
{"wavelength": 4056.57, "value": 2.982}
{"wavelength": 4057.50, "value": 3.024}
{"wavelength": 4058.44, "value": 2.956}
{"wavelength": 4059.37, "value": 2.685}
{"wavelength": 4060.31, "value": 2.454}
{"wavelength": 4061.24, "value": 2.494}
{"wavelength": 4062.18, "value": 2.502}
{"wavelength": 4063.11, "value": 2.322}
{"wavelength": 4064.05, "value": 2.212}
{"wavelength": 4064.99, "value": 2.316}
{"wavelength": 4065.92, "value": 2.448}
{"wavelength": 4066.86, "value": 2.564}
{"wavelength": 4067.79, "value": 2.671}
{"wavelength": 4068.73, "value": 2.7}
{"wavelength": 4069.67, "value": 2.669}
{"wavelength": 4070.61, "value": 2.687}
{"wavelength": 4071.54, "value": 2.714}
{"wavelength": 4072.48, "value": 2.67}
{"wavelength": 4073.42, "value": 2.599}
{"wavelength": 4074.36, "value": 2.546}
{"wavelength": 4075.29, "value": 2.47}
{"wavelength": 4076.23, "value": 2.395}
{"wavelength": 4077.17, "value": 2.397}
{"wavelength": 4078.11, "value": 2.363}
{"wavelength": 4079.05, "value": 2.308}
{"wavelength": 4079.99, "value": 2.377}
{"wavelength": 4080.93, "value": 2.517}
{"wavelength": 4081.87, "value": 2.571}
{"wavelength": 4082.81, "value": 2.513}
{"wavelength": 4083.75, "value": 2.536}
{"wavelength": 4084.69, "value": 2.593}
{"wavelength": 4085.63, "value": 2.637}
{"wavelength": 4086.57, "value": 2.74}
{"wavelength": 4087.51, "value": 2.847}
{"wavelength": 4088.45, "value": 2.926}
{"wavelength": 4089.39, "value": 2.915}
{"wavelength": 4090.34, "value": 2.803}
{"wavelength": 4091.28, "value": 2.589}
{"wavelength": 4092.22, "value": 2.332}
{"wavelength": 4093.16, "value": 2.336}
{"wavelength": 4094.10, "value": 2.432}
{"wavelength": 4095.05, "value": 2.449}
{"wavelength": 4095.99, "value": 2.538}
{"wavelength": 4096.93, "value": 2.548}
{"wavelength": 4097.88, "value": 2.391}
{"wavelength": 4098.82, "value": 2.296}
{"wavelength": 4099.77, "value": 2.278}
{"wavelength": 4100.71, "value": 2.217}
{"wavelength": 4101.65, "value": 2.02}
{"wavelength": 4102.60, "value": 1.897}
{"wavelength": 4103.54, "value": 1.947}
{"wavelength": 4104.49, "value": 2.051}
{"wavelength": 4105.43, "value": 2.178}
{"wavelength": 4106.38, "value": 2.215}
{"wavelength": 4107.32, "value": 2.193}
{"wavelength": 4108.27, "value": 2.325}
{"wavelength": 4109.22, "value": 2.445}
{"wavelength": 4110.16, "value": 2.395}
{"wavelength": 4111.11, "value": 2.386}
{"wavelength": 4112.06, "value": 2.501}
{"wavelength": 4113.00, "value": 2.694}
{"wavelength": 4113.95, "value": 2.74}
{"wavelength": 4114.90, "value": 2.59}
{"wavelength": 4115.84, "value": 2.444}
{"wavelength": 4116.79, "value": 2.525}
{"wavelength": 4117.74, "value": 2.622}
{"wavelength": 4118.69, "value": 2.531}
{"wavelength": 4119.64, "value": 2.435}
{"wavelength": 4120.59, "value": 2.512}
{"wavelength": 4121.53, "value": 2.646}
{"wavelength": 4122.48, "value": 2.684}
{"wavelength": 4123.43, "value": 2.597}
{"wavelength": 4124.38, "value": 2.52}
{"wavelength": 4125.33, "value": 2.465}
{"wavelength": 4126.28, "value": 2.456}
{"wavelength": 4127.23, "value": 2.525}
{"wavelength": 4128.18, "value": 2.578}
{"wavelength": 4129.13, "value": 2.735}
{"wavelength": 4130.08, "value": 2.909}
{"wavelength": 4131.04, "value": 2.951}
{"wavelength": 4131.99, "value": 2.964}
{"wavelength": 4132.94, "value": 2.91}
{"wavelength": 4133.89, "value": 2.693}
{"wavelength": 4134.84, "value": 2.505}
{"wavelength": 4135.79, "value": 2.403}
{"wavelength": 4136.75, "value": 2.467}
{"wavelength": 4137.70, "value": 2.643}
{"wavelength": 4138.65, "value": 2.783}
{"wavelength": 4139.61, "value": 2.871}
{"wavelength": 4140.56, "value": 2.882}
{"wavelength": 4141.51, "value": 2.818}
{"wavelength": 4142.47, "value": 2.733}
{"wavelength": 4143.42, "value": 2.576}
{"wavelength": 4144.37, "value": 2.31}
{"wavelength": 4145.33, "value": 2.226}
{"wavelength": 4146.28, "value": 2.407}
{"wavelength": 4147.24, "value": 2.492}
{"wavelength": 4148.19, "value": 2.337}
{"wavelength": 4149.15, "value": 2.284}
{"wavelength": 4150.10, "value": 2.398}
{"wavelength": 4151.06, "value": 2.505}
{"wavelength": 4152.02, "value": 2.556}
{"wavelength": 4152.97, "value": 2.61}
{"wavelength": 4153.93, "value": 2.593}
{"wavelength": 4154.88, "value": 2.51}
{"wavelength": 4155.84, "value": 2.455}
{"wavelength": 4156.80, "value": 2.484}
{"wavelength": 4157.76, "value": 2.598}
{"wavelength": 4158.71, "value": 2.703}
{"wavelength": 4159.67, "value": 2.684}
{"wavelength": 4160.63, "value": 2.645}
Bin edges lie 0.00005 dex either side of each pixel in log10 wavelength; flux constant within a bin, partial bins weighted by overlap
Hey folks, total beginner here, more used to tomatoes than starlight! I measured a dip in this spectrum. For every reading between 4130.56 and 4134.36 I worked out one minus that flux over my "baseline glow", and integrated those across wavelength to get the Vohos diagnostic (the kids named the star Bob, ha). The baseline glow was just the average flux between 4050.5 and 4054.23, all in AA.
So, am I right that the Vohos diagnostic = 0.28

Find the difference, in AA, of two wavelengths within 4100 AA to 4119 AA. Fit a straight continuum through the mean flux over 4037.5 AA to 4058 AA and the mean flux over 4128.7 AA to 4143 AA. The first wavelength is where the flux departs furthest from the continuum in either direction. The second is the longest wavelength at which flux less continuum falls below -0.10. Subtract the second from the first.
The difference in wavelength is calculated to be -16.1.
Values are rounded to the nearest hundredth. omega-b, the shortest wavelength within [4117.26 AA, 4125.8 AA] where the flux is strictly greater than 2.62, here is 4117.74 AA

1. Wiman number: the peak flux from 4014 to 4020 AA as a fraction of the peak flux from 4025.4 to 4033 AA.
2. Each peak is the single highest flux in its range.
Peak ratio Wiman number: 1.02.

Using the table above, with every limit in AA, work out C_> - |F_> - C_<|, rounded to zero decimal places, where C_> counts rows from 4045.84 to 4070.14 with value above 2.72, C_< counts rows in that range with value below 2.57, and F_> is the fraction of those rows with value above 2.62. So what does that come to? 2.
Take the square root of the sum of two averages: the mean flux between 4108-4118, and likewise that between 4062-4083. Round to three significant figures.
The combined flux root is 2.24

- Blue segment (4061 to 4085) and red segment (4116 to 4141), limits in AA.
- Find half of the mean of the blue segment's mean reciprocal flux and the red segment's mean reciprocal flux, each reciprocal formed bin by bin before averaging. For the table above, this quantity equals 0.195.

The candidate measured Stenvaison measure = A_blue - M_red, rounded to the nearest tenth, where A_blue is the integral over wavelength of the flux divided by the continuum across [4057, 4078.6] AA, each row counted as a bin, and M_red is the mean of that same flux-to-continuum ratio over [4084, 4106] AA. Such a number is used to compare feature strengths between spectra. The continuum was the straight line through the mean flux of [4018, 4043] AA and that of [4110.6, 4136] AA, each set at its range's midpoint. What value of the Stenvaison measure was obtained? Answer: 19.6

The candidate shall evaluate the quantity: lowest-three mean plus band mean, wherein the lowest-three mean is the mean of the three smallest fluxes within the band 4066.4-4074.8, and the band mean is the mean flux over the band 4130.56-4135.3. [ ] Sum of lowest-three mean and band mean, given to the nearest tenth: 5.4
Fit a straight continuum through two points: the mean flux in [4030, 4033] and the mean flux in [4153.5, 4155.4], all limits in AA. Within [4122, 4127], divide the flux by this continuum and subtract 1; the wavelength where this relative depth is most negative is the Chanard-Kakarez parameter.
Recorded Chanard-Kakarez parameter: 4126.28 AA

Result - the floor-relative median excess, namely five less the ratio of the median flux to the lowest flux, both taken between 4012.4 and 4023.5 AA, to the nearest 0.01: 3.81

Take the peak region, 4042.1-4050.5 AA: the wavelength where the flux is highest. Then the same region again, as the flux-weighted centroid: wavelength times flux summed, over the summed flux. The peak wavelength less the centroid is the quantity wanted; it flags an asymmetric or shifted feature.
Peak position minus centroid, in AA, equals 3.6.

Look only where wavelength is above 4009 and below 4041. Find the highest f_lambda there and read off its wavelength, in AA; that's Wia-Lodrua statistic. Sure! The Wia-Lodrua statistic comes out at 4024.01 AA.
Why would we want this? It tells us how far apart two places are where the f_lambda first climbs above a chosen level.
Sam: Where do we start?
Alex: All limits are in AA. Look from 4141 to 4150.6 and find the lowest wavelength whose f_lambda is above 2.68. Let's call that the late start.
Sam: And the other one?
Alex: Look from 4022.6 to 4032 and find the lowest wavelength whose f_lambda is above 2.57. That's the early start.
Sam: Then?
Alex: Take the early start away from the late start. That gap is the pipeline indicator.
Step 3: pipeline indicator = 118.4 AA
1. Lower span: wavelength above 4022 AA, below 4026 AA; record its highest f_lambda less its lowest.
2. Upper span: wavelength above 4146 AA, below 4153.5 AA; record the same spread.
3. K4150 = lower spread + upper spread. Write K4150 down 0.562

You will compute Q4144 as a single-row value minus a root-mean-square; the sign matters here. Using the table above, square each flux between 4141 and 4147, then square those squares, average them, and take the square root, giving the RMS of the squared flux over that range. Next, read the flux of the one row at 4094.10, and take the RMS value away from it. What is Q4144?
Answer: -4.0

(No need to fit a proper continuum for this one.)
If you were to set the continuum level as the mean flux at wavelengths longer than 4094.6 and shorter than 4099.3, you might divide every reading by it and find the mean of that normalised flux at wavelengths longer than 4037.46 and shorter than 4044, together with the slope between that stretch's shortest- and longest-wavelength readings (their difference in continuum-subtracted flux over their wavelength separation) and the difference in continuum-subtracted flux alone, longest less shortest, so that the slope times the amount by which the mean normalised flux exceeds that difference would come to -0.15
